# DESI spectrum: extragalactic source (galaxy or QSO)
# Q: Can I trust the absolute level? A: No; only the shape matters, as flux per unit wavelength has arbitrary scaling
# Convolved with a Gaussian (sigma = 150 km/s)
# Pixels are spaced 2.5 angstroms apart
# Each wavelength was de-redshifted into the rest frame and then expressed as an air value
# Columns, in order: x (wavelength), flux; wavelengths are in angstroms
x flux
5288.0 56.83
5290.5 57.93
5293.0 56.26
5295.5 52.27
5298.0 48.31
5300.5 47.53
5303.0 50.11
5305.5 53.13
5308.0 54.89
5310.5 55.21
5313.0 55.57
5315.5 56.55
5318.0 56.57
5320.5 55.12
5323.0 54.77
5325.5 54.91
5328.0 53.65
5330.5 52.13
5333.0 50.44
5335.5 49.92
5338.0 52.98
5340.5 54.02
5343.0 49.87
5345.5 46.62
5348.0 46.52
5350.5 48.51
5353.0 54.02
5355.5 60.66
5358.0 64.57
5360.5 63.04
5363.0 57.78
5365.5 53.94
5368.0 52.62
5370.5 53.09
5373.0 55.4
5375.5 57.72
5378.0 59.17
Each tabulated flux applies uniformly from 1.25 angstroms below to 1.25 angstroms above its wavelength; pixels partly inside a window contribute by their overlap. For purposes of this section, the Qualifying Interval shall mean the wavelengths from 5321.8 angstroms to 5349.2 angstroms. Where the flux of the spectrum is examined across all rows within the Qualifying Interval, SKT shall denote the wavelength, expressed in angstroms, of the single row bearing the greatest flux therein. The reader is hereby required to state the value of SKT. 5325.5 angstroms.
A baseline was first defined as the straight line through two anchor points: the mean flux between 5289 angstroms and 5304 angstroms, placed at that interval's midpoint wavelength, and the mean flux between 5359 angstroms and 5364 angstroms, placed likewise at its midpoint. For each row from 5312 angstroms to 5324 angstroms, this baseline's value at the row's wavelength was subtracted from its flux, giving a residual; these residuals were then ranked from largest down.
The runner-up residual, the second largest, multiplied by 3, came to 5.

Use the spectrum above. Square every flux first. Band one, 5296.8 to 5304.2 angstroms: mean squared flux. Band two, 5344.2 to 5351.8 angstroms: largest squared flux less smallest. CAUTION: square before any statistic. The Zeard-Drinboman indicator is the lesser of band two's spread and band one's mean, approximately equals 189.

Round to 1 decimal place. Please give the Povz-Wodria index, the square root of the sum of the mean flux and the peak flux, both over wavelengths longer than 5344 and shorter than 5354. 10.1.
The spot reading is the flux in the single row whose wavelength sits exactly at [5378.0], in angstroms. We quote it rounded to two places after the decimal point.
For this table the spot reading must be 59.17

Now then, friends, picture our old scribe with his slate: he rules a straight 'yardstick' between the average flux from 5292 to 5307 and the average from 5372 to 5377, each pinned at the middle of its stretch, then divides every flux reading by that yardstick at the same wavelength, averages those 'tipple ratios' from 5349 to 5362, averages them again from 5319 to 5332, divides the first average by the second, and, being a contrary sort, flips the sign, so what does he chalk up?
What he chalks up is -1.03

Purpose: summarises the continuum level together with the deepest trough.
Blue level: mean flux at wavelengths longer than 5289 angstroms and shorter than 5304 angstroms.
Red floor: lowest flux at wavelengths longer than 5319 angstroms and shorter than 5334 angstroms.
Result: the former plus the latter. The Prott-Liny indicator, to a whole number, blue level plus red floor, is 103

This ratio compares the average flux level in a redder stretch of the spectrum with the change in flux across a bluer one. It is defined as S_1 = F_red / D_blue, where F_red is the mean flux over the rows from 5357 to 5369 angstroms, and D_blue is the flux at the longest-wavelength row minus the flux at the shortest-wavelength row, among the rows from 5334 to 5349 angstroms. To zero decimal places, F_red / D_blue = -17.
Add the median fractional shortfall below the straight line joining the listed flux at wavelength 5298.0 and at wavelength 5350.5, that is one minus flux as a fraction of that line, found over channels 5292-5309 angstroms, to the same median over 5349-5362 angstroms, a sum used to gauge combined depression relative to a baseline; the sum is -0.33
